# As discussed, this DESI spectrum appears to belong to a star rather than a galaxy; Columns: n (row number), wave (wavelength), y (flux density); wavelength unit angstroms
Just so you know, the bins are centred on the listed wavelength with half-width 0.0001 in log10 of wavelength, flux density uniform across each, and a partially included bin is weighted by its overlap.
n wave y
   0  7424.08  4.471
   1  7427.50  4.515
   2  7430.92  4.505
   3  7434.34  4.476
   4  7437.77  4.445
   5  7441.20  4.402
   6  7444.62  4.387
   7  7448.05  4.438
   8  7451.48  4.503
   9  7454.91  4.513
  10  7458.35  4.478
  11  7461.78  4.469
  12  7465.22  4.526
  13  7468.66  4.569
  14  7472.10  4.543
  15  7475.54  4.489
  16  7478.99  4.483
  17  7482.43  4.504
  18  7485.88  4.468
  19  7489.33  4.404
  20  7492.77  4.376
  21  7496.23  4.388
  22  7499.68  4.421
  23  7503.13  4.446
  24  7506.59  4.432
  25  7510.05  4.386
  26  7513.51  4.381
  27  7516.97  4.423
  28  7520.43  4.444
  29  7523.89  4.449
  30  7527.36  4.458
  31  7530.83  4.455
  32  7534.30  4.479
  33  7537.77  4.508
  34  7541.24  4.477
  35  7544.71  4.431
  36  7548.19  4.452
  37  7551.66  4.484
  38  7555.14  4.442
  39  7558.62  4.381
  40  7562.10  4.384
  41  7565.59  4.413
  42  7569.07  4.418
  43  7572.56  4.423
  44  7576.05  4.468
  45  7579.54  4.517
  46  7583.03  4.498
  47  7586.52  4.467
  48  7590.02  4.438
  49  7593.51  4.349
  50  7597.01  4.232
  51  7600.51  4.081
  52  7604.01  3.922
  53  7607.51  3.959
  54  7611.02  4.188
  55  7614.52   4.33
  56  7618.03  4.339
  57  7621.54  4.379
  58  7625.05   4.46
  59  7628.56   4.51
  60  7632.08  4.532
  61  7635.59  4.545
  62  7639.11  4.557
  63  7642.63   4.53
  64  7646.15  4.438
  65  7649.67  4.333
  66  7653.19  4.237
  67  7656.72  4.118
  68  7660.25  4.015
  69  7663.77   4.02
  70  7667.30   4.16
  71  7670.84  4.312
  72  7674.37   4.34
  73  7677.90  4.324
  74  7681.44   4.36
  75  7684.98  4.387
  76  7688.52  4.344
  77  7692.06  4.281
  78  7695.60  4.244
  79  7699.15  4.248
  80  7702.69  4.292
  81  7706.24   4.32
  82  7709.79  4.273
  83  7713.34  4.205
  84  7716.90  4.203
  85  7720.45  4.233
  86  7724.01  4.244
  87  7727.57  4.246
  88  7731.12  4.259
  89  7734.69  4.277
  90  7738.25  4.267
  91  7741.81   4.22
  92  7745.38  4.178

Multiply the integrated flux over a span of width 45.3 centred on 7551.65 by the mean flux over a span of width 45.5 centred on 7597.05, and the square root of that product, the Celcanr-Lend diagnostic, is 29.4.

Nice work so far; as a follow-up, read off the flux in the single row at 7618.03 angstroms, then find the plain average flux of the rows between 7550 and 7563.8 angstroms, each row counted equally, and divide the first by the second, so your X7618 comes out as 0.98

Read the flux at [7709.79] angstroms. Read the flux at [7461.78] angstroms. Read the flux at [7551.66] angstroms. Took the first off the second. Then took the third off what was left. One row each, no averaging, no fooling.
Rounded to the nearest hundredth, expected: -4.29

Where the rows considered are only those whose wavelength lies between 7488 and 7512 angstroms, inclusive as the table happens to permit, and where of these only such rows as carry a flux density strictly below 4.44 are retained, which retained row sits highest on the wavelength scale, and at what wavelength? 7510.05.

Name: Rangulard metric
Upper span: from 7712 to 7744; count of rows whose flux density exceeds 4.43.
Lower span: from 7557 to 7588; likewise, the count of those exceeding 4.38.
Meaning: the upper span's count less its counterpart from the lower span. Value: -9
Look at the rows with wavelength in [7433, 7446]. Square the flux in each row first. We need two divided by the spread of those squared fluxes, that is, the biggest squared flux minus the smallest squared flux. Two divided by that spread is 2.5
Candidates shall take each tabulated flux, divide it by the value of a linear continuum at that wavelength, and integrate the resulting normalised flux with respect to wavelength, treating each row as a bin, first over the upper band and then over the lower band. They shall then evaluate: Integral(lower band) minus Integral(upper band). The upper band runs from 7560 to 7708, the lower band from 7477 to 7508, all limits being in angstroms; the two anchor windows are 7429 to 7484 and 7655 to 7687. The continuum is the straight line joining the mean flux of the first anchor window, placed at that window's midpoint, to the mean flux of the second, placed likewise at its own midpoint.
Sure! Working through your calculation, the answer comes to -119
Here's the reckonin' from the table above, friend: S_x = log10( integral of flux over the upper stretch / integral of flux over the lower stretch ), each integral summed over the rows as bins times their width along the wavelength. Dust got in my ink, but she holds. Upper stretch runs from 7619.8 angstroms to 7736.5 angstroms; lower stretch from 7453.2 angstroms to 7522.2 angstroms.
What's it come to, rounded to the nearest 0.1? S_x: 0.2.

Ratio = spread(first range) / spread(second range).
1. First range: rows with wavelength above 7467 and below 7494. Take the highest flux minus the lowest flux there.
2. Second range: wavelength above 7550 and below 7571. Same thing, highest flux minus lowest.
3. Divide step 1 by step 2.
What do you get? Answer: 1.9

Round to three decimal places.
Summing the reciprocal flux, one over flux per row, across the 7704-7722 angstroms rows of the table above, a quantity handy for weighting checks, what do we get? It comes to 1.177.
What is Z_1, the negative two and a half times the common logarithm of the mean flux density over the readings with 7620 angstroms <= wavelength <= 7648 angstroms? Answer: -1.63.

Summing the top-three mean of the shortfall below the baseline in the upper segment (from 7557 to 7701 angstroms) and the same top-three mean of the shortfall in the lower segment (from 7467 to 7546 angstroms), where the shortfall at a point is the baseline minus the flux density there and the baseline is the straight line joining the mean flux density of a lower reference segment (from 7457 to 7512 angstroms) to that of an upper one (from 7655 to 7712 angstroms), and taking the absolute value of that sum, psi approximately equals 0.41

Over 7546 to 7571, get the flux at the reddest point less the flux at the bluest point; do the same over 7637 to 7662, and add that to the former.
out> -0.58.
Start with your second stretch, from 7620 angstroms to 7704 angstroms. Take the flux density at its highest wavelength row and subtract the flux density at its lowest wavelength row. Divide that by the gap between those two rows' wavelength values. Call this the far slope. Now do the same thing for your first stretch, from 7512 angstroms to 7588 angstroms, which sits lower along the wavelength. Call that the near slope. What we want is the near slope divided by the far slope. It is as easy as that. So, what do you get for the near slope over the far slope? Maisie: -1.1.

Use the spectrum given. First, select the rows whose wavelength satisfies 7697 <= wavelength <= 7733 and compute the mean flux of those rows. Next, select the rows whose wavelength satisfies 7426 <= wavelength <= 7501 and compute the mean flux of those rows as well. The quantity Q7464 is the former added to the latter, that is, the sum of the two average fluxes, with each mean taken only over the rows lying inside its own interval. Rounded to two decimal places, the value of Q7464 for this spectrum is 8.72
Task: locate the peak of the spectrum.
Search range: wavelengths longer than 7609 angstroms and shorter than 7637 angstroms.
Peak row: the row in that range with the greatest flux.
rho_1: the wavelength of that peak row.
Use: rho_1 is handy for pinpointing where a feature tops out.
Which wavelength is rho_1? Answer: 7635.59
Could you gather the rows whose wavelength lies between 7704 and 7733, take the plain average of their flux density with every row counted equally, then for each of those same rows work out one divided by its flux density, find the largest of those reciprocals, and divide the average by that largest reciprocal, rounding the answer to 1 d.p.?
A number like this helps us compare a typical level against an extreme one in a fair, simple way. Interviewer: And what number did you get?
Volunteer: 17.9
